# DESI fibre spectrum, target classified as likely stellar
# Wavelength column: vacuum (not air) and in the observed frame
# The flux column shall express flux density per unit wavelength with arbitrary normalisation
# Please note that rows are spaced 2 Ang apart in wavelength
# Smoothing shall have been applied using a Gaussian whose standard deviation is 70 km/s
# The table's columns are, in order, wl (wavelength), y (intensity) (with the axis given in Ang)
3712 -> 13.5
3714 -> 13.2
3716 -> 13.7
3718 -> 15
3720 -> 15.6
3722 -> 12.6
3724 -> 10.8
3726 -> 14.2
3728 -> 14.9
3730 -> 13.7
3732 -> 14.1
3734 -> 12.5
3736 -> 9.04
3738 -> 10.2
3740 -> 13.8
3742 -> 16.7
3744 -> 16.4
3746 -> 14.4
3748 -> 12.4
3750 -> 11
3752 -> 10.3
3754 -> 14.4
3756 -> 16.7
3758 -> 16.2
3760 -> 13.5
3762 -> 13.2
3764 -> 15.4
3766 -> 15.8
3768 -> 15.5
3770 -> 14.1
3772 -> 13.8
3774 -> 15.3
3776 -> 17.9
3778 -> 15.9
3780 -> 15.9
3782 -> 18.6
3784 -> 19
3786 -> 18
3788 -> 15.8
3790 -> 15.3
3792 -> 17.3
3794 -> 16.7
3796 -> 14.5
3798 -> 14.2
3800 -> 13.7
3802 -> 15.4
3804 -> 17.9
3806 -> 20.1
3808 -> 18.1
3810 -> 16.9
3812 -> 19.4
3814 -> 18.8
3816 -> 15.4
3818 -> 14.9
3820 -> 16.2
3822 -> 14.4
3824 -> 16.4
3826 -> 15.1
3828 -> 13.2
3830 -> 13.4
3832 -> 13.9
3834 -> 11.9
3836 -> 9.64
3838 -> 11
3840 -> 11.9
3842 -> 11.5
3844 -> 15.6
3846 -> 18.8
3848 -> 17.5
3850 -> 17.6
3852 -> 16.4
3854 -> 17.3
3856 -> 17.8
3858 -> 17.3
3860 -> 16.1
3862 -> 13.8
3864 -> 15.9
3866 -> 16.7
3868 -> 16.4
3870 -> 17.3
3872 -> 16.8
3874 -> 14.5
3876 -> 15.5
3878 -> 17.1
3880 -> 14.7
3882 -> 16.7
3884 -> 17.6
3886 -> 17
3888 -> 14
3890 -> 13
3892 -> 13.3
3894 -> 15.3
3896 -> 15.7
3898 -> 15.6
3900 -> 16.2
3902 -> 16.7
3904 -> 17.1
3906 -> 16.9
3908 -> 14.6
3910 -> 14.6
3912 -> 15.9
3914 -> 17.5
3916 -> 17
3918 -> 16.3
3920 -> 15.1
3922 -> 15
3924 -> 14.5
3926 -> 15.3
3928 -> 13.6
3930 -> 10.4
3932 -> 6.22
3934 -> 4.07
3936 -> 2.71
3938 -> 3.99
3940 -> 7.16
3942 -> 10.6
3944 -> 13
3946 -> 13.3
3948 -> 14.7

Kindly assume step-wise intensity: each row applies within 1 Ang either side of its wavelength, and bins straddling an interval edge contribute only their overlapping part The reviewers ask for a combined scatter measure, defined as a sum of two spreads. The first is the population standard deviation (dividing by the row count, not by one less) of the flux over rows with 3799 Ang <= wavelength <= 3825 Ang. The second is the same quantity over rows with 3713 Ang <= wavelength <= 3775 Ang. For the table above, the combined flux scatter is 3.88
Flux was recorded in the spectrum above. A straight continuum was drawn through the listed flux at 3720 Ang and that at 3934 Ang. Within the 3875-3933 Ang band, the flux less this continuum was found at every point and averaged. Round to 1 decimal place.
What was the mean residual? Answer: 9.4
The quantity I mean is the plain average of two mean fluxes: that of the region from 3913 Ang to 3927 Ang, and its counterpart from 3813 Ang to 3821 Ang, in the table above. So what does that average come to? 16.1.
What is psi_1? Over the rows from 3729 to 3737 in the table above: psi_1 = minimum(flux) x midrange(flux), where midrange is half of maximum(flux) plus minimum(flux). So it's 105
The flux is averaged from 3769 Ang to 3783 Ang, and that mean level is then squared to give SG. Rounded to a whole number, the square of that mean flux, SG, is 254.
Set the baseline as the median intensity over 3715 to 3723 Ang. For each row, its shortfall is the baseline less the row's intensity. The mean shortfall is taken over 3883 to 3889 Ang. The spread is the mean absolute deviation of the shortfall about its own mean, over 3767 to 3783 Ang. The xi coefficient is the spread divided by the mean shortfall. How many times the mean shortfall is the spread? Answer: -0.6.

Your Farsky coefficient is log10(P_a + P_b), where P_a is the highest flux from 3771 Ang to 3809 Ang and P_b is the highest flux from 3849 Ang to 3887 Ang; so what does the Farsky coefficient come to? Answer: 1.579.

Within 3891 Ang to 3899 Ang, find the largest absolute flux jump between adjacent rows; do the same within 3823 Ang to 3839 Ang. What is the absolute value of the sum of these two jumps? 4.3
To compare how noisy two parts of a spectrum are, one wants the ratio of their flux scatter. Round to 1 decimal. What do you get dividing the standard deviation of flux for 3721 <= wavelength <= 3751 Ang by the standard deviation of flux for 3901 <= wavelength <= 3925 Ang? 2.0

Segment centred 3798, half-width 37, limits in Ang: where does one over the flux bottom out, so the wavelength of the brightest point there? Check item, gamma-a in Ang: 3806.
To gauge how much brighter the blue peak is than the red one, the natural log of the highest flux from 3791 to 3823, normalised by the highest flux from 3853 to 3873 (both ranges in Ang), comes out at 0.12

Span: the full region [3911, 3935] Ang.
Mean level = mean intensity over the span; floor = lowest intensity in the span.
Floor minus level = -9.3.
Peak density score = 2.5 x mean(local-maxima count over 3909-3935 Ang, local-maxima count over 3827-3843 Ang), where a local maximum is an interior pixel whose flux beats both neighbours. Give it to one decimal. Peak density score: 5.0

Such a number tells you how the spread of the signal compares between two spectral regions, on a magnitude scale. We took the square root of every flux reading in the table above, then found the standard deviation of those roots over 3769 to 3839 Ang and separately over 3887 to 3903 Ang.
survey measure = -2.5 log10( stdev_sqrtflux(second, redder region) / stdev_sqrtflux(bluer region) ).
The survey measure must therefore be 0.6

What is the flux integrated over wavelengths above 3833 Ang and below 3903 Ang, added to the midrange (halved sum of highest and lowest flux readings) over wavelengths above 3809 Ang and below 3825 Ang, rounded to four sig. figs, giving 1097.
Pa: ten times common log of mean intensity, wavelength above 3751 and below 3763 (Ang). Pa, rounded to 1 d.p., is 11.5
